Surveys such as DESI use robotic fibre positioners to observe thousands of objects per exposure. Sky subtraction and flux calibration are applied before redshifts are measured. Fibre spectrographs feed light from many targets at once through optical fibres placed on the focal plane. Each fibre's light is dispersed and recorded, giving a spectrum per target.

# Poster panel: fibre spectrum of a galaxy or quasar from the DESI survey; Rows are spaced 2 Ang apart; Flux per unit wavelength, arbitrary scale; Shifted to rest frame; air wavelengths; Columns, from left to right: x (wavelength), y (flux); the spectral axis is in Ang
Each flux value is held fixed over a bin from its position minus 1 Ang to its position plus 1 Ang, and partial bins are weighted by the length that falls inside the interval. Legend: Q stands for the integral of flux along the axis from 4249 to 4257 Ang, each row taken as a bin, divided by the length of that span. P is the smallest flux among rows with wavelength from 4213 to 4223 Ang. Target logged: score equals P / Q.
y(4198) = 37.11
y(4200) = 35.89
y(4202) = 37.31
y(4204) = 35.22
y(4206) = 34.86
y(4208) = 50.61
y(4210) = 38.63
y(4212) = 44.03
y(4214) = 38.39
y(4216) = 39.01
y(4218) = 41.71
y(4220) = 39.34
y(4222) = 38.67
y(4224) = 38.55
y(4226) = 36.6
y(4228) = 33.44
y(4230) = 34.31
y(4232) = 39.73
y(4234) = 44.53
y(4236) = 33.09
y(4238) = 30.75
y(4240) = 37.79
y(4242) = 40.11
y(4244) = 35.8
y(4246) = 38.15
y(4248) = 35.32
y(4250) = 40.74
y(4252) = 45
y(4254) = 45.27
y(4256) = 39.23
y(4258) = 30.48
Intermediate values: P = 38.39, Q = 42.6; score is 0.90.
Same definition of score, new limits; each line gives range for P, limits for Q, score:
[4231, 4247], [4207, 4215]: 0.72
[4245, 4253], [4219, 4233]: 0.95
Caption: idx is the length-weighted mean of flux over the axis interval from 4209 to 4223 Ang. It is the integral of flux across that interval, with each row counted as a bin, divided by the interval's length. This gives 40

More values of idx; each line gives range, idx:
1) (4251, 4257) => 43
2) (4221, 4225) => 39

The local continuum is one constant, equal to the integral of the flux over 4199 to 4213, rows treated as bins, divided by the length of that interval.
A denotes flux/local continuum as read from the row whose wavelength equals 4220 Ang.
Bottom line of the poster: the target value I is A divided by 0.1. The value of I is 10.0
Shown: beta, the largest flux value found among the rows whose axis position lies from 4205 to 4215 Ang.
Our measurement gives 50.61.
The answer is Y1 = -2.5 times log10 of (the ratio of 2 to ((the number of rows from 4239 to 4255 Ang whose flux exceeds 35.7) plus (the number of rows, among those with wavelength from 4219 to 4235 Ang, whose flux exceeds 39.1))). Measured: 1.75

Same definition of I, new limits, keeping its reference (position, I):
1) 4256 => 9.9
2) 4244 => 9.1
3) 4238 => 7.8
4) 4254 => 11.5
